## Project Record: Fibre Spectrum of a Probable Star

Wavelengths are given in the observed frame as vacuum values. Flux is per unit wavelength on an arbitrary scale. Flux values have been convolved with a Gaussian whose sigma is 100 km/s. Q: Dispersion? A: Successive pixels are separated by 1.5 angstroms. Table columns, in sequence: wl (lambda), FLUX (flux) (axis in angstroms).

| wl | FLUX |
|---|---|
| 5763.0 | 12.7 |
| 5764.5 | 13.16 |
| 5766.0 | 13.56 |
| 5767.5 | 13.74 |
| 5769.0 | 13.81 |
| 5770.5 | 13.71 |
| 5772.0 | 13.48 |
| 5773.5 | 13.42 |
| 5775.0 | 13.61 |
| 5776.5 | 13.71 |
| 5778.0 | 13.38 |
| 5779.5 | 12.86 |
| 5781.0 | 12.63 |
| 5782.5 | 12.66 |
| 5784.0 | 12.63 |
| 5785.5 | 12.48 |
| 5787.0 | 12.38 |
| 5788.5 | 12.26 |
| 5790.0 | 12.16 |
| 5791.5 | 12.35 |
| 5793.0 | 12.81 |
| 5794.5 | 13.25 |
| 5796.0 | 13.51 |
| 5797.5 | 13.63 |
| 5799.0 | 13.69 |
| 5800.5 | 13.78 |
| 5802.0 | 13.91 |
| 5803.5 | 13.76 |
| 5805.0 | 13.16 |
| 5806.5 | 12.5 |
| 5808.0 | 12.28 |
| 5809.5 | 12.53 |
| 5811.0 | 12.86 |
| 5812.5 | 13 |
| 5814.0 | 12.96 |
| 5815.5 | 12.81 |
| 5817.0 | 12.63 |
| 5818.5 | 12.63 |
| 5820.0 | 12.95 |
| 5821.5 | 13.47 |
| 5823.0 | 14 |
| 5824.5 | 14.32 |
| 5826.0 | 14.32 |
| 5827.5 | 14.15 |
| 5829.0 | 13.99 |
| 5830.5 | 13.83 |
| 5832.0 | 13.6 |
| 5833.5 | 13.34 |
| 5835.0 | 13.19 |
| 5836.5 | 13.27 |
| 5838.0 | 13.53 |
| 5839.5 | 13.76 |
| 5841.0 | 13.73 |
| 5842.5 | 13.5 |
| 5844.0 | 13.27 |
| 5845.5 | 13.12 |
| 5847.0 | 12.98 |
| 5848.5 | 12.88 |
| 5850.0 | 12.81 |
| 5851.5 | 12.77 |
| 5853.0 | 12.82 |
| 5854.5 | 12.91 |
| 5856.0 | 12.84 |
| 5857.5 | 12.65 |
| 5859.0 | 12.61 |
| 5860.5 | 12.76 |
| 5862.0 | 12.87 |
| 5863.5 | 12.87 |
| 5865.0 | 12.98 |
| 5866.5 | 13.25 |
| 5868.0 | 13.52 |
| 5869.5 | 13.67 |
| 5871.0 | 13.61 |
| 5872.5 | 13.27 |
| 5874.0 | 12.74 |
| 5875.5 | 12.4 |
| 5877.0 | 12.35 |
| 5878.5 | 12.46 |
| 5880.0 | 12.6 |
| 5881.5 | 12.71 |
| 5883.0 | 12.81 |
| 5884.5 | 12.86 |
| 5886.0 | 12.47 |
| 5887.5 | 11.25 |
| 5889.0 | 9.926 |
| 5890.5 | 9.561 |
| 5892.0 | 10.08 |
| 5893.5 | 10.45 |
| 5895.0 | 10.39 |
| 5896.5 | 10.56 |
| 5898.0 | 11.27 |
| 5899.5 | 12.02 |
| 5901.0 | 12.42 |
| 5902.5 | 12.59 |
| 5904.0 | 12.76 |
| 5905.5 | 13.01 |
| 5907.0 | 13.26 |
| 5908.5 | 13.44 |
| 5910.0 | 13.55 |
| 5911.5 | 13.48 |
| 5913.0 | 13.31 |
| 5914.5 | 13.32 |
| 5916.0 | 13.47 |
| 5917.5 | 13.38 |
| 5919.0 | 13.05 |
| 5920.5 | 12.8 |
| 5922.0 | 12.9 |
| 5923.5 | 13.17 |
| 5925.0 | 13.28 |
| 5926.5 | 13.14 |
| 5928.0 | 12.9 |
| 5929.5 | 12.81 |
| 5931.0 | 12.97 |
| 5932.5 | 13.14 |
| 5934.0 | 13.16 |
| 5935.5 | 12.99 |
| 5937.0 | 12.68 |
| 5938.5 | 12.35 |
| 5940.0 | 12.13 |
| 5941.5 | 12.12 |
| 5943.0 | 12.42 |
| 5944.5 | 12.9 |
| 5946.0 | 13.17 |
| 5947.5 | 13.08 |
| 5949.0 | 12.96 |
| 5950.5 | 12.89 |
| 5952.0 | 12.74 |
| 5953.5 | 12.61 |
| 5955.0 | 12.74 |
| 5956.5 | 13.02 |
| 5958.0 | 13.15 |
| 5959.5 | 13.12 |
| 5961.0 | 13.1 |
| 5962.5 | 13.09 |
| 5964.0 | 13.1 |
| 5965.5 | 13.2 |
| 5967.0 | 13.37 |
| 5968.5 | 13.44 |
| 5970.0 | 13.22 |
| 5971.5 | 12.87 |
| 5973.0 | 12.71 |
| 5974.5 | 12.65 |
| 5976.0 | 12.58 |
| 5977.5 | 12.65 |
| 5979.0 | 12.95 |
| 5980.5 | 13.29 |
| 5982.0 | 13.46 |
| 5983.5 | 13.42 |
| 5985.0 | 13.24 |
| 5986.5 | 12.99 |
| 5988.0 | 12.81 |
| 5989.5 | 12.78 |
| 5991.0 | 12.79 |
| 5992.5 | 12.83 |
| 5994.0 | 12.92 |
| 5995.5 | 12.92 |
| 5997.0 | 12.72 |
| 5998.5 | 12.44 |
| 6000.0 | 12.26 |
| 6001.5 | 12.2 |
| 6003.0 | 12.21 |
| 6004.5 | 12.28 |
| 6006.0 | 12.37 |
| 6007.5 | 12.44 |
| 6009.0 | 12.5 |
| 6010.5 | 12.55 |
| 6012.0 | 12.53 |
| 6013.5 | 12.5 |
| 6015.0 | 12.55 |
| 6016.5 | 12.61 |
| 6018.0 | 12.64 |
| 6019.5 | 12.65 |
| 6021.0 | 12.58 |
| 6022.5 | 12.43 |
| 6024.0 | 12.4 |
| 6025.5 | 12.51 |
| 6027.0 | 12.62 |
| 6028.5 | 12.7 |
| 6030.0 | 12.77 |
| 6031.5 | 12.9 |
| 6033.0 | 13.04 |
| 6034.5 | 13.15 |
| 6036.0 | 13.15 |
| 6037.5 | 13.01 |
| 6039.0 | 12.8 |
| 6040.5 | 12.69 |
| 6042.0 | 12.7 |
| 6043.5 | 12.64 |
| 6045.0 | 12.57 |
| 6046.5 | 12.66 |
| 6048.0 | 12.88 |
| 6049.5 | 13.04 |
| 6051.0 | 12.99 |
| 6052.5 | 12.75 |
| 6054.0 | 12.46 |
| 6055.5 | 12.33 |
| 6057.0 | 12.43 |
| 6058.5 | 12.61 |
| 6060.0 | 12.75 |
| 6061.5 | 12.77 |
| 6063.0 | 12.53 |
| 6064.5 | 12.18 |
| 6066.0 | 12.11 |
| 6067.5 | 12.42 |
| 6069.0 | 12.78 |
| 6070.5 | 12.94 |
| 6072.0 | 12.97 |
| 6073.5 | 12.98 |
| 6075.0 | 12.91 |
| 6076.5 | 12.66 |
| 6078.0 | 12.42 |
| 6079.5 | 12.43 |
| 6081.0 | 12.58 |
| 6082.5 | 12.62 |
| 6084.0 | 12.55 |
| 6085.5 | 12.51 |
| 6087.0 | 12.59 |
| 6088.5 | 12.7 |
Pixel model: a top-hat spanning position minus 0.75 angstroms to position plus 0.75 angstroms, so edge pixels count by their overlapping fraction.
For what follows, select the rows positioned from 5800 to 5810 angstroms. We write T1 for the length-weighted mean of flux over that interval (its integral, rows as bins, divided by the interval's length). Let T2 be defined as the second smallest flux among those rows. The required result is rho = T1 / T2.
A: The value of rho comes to 1.05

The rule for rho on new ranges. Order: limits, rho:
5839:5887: 1.04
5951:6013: 1.05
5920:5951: 1.06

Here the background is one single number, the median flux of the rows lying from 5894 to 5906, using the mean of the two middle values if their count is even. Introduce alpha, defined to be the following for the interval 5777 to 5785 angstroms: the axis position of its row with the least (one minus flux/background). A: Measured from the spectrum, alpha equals 5778.0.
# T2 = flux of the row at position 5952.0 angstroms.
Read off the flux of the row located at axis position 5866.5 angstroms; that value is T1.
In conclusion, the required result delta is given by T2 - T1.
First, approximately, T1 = 13.25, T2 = 12.74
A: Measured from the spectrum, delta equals -0.5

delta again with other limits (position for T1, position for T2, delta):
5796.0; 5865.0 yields -0.5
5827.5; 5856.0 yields -1.3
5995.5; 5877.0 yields -0.6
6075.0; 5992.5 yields -0.1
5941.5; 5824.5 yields 2.2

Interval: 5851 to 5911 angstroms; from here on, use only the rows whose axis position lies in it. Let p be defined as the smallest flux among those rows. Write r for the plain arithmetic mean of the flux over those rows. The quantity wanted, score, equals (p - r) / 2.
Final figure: -1.41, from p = 9.561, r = 12.4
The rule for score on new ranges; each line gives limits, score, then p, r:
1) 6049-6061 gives -0.17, 12.33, 12.7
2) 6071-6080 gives -0.15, 12.42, 12.7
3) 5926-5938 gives -0.15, 12.68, 13.0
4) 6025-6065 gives -0.27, 12.18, 12.7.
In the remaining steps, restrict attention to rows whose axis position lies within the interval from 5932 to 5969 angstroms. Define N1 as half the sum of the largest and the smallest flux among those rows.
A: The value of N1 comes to 12.8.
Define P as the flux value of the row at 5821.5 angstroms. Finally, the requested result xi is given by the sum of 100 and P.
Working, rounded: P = 13.47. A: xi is 113.5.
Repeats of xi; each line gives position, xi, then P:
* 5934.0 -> 113.2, 13.16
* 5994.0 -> 112.9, 12.92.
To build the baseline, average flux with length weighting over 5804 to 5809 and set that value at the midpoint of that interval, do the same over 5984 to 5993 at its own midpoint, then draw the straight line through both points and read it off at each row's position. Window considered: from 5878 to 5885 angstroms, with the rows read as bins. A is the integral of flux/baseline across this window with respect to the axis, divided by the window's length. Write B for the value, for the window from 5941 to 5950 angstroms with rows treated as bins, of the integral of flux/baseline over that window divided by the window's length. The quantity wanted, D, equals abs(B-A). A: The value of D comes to 0.002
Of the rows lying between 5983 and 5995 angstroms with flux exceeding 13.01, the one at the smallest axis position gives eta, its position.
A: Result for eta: 5983.5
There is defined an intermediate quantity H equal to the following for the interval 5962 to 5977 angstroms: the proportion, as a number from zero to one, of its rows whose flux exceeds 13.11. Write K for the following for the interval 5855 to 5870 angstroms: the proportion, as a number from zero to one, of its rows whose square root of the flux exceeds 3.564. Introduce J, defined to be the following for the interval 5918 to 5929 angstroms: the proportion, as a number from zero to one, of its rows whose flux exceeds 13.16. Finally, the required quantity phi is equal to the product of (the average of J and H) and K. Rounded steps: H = 0.4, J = 0.3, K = 0.8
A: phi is 0.27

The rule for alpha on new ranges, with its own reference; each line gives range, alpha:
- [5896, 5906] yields 5905.5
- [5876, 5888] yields 5884.5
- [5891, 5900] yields 5899.5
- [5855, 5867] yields 5866.5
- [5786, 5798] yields 5797.5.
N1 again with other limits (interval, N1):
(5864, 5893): 11.6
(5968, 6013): 12.8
